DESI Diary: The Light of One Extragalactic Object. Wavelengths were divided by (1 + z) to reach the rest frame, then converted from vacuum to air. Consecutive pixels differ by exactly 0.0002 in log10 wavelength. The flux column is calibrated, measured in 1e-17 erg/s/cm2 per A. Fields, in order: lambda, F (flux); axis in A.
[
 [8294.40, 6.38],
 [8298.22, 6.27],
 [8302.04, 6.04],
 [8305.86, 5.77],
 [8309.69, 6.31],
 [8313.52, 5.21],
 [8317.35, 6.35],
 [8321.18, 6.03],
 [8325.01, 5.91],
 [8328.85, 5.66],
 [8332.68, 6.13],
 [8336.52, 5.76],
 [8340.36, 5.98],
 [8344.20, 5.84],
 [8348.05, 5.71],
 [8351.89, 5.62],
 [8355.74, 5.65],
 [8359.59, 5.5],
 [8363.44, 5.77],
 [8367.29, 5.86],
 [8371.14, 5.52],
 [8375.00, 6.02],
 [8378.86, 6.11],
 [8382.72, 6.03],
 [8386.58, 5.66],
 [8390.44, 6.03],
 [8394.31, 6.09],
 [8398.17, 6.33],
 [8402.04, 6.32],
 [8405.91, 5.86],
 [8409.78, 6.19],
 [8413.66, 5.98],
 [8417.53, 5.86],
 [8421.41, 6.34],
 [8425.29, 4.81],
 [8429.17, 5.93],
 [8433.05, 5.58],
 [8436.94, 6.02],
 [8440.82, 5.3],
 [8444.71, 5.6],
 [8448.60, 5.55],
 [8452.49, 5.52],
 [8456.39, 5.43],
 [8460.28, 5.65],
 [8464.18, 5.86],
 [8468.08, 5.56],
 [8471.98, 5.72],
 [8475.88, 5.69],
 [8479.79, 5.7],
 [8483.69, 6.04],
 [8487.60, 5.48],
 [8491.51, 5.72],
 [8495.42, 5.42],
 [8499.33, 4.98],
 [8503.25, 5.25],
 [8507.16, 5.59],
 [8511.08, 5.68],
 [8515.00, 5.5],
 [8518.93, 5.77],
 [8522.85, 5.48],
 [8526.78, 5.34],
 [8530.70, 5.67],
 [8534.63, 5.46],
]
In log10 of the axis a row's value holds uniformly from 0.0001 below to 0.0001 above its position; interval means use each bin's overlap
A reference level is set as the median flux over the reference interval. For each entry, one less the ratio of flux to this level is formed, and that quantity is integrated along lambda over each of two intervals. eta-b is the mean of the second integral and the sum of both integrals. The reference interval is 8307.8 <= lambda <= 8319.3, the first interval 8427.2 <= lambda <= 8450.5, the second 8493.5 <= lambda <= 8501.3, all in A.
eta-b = 2.57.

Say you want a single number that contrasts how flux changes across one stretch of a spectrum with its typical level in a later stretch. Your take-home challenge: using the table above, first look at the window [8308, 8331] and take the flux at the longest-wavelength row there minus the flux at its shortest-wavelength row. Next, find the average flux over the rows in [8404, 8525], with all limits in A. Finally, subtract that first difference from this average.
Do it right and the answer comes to 6.3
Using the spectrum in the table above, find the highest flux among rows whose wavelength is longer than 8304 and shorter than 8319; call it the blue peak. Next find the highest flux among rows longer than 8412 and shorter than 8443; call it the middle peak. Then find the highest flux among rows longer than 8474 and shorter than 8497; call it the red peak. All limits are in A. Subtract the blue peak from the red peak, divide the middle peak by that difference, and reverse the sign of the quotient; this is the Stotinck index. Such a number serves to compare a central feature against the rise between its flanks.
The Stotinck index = 20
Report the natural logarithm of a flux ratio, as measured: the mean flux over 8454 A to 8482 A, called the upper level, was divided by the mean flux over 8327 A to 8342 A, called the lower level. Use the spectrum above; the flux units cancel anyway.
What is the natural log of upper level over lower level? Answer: -0.039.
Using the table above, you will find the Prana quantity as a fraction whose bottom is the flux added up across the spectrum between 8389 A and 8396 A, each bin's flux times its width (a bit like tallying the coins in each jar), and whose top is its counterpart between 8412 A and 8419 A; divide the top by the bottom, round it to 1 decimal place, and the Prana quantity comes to 1.0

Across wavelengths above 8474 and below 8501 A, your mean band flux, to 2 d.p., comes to 5.58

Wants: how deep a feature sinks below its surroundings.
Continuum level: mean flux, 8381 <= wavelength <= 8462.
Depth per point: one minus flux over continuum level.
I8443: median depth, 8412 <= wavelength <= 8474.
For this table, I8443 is 0.03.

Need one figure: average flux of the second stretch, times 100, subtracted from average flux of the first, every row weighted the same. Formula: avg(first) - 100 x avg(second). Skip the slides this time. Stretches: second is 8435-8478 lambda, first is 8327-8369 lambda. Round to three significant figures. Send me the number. -557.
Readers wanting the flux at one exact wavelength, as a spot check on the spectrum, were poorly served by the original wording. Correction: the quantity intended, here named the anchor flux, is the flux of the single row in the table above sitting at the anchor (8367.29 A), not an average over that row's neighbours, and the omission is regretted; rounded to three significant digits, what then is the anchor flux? 5.86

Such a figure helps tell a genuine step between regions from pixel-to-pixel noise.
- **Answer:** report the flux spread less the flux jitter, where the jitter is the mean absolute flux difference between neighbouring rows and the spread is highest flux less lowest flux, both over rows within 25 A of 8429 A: 1.1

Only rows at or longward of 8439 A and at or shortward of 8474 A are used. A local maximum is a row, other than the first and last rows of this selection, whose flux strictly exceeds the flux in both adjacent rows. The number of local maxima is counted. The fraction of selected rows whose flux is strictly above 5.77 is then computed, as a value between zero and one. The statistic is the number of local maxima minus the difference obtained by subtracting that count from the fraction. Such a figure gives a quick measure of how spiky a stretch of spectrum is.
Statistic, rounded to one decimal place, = 3.9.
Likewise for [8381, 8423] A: 3.1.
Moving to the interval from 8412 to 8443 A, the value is 5.4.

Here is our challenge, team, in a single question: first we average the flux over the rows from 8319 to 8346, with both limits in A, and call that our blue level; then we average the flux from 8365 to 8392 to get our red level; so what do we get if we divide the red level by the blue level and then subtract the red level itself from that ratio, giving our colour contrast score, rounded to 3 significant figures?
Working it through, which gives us -4.89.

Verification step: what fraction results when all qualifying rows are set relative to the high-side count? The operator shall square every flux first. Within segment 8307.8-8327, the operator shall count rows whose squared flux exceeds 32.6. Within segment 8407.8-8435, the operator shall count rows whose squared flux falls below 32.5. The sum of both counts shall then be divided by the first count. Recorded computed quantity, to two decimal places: 1.50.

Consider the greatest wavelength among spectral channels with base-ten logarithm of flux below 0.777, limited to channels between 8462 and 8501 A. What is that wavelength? 8499.33 A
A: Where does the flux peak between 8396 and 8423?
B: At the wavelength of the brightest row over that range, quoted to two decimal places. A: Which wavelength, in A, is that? 8421.41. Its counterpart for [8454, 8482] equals 8464.18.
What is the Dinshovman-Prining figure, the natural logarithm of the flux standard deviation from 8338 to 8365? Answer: -1.9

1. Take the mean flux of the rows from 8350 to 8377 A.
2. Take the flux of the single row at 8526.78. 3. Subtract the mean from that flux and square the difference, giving 0.134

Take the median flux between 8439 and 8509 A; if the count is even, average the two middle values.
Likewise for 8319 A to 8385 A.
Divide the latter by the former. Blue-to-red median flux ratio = 1.05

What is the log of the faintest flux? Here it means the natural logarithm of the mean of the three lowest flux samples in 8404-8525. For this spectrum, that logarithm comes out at 1.612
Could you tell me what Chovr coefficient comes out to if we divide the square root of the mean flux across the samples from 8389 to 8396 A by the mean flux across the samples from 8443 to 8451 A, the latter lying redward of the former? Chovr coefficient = 0.442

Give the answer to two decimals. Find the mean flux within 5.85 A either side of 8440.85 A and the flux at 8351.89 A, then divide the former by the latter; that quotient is 1.00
